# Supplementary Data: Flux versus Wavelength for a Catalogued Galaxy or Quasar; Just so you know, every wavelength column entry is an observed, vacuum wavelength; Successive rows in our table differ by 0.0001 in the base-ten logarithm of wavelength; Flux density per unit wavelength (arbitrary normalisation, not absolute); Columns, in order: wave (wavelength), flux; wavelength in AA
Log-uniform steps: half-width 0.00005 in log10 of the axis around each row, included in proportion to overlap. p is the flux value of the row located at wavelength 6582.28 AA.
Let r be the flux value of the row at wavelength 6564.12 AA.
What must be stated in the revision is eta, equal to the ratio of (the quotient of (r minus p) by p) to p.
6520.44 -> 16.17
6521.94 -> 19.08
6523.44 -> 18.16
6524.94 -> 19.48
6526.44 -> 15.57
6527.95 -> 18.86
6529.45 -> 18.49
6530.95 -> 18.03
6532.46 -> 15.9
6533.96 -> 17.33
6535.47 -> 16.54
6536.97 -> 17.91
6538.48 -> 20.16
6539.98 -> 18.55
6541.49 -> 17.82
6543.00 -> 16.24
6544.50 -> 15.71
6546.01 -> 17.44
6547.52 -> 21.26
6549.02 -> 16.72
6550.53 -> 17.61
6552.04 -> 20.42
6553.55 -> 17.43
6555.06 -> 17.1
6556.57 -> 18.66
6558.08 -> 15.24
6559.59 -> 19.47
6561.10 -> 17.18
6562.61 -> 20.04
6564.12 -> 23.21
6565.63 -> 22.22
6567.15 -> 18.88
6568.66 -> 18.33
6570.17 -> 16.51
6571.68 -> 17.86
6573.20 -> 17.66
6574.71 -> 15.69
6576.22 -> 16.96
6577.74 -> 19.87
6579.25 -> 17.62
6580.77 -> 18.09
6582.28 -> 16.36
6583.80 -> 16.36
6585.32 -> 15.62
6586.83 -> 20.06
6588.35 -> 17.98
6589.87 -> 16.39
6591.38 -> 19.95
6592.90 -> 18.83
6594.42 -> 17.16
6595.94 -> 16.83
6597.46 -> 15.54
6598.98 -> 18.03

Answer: 0.026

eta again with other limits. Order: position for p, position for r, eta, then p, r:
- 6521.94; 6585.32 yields -0.010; 19.08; 15.62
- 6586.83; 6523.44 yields -0.005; 20.06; 18.16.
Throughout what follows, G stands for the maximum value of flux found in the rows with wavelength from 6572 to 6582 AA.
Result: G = 19.87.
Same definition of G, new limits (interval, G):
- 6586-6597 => 20.06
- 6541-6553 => 21.26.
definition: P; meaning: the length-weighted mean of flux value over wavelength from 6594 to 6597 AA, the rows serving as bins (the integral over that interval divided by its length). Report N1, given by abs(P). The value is 16.8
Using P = 16.8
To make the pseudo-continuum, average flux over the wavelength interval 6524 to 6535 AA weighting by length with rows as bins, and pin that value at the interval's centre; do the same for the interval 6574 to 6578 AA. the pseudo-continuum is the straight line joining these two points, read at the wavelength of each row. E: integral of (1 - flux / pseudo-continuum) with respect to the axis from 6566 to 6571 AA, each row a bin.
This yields -0.27 AA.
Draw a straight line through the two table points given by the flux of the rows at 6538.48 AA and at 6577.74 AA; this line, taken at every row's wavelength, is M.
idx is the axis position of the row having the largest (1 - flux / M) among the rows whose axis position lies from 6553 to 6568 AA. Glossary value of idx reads 6558.08 AA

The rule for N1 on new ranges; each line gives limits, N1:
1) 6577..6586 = 17.3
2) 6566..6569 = 19.1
